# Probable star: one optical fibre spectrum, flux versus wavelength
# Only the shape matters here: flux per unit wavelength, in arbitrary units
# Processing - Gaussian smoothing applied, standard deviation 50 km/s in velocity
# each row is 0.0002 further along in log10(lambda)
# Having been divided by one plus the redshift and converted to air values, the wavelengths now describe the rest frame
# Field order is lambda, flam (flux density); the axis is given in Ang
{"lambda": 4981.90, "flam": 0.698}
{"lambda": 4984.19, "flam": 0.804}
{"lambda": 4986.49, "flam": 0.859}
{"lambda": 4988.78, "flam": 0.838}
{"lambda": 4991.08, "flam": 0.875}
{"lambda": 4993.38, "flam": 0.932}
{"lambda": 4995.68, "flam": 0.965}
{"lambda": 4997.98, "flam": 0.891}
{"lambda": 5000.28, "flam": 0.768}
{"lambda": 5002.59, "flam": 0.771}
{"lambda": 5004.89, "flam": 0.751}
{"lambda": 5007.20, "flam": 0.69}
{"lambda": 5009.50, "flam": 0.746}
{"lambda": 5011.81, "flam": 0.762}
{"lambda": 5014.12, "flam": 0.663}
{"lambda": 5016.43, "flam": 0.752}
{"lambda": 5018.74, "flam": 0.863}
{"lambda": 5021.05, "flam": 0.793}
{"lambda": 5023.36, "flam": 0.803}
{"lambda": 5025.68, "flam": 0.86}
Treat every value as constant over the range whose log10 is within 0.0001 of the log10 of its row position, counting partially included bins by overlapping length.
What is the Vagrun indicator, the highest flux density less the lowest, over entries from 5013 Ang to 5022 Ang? 0.200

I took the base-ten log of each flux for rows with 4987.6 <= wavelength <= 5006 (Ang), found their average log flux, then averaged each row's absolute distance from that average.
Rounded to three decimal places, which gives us 0.034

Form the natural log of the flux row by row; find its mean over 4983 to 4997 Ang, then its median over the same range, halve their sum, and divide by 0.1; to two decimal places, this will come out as -1.37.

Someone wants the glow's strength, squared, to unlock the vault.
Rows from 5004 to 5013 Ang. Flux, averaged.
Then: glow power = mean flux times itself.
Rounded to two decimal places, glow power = 0.54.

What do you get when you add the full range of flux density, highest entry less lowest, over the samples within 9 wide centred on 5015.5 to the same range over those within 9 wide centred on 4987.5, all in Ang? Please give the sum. 0.27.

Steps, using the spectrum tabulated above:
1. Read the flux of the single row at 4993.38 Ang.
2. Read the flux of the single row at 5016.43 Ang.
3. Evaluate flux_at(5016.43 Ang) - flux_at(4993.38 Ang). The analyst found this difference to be -0.18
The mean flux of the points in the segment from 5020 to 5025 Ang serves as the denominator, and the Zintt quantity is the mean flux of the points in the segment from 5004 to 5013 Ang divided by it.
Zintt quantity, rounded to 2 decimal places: 0.92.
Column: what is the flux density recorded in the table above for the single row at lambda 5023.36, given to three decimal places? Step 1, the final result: 0.803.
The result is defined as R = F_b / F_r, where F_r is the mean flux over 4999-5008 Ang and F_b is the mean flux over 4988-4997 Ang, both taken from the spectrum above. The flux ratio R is 1.21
